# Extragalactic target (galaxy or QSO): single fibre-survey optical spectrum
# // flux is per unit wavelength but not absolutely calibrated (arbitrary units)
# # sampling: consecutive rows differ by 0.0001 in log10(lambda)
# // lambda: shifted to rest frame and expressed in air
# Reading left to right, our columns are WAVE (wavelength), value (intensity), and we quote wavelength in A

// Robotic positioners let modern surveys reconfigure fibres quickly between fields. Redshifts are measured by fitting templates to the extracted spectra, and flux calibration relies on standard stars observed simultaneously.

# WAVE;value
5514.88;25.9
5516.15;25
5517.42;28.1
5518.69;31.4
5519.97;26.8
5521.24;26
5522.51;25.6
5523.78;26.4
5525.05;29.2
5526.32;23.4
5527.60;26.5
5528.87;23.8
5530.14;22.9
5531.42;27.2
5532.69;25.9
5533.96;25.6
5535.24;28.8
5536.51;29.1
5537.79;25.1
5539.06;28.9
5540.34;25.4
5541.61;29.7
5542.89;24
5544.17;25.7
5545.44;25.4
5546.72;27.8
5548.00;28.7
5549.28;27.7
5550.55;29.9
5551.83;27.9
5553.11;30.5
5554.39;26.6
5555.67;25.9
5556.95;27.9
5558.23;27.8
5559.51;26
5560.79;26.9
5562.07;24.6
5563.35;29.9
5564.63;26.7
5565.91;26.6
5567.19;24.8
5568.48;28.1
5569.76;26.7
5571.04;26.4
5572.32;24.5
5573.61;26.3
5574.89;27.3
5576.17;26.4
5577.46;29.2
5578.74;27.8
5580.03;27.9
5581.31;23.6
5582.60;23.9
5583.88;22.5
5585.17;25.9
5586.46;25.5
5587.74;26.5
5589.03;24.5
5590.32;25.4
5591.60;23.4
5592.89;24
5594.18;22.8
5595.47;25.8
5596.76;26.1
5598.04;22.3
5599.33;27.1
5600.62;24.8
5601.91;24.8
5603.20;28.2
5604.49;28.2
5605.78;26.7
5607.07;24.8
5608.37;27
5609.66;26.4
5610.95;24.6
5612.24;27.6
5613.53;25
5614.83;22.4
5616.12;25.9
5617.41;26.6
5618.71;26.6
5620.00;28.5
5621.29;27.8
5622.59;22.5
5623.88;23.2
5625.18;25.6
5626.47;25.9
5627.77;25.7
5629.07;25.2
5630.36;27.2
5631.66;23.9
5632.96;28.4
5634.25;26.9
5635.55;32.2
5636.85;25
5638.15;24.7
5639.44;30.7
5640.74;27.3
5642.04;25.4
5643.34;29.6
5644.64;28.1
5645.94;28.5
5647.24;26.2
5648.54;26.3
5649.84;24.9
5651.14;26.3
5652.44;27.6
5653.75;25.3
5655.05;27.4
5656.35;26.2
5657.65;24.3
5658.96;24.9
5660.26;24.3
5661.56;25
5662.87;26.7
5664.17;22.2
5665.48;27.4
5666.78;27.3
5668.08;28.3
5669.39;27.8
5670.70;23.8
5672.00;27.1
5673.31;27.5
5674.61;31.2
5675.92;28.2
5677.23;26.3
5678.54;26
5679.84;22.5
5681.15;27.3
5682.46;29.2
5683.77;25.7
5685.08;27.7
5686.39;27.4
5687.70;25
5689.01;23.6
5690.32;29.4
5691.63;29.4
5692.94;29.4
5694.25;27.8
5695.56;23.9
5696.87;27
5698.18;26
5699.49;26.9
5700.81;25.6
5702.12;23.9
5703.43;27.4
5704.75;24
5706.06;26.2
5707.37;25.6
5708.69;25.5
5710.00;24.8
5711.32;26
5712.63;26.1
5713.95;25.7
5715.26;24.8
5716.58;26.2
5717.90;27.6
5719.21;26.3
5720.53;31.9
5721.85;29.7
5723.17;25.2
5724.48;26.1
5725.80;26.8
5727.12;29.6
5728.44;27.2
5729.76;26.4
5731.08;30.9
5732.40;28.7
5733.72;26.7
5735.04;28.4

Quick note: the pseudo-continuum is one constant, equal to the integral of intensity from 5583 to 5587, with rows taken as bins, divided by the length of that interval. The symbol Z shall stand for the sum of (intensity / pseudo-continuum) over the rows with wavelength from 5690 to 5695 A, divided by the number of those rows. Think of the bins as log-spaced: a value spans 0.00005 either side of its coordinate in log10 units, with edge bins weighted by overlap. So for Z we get 1.18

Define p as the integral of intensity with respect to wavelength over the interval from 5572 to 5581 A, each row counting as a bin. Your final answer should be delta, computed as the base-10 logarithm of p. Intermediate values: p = 243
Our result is 2.39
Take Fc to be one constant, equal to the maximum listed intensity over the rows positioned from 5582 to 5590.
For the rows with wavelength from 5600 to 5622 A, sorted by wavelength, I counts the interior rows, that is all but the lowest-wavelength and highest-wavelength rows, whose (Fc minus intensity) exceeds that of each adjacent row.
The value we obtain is 3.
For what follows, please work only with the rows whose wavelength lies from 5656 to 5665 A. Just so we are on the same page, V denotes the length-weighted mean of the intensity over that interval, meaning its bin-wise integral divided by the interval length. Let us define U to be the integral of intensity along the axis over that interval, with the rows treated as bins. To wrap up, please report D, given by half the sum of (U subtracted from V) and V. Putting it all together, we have -87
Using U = 223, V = 24.8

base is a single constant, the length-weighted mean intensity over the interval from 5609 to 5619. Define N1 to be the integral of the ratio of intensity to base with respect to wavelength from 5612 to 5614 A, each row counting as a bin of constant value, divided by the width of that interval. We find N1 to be 1.022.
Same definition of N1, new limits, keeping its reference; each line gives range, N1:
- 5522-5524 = 1.014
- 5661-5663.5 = 1.008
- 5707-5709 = 0.995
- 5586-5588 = 1.017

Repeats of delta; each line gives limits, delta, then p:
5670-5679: 2.39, 245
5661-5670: 2.38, 237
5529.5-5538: 2.35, 225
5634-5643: 2.39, 248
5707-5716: 2.36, 229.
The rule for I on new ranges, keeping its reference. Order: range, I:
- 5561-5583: 5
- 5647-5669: 6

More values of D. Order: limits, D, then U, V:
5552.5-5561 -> -89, 233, 27.4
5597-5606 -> -91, 234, 26.0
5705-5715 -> -102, 256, 25.6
